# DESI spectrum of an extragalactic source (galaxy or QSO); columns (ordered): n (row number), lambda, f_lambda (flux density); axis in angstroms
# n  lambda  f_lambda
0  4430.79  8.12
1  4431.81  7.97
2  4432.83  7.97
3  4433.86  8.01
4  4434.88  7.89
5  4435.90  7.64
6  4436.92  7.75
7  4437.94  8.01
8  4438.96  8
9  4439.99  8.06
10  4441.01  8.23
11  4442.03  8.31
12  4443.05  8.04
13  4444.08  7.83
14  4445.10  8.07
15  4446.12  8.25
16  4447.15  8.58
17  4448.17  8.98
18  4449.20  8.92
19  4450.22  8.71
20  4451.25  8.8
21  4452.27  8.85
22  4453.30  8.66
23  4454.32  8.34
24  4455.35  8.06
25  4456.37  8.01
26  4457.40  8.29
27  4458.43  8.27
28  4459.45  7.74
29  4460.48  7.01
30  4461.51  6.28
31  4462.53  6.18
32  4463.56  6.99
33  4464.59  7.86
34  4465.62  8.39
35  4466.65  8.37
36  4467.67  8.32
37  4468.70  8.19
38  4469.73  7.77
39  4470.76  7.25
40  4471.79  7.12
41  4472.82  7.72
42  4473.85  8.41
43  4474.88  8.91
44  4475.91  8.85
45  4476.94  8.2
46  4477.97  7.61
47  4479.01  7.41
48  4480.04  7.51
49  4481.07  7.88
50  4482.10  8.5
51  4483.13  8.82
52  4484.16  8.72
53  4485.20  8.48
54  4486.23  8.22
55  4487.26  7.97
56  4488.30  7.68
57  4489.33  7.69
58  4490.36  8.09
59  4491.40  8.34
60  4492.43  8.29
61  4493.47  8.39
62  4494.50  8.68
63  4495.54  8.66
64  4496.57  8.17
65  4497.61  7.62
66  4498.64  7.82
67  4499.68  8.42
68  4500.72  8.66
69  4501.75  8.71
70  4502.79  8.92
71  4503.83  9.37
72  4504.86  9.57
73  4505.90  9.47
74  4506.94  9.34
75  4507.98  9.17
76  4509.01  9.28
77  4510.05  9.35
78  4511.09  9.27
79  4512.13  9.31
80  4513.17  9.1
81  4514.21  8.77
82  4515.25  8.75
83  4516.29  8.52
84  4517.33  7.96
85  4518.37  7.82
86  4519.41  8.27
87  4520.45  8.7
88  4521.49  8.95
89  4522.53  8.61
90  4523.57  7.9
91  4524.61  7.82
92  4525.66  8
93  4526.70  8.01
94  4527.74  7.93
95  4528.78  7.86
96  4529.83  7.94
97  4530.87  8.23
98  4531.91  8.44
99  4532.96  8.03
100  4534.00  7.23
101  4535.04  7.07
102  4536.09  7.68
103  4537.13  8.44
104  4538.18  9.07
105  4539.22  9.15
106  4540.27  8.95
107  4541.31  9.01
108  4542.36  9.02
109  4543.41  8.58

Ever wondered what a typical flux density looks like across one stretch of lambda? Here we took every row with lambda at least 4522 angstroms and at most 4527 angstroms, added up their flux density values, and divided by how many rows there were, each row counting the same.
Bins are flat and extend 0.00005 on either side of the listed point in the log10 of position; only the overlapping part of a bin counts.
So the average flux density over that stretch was 8.07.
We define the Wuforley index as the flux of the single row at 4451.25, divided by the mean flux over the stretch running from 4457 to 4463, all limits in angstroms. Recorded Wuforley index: 1.21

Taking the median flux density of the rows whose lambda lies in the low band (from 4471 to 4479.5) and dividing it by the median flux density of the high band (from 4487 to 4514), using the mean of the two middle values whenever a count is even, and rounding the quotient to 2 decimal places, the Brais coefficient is 0.92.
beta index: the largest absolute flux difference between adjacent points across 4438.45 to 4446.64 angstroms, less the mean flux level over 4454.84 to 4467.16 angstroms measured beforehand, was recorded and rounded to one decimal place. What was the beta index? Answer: -7.4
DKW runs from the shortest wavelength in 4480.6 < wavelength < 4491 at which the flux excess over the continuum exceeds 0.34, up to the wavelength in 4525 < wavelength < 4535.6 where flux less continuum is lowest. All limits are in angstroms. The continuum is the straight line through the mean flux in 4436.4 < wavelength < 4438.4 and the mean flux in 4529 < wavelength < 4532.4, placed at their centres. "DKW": 52.9 angstroms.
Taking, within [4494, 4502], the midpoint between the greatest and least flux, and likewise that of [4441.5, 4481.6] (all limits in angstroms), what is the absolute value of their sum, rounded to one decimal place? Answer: 15.7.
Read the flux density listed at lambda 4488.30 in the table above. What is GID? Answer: 7.68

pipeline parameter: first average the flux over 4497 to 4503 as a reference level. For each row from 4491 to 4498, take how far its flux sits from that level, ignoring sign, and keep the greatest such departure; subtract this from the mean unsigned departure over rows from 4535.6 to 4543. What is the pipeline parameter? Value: -0.1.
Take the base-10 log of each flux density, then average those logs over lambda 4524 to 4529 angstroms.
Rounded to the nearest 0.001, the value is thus 0.899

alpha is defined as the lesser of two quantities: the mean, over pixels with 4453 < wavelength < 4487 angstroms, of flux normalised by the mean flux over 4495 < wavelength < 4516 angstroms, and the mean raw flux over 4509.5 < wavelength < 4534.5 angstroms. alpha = 0.895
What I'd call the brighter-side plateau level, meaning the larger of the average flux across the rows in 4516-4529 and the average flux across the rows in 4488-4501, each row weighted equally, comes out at 8.2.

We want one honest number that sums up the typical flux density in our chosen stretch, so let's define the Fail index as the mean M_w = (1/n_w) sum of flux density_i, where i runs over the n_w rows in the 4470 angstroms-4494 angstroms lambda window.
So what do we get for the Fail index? 8.09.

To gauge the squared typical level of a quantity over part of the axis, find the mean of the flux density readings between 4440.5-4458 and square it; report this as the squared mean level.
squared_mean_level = 71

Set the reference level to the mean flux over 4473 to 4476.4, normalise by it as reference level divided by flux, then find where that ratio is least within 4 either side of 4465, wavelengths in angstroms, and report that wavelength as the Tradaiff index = 4465.62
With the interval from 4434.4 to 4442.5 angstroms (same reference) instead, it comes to 4442.03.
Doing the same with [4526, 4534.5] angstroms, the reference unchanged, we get 4531.91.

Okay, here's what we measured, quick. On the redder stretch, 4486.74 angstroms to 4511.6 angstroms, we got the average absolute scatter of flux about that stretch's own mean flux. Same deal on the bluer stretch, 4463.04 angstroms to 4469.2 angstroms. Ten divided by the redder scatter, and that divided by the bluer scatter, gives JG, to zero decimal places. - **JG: 48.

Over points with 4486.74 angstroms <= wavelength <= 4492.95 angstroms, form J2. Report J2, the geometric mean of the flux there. 8.01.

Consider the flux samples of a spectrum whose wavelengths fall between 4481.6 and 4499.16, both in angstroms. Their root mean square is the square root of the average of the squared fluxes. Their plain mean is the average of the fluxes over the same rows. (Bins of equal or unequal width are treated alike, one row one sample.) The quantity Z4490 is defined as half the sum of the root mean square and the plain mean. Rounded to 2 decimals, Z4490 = 8.25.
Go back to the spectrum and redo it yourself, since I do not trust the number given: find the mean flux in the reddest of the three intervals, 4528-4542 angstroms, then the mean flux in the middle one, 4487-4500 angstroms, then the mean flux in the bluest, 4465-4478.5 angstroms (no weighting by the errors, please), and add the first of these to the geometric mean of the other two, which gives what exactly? 16.4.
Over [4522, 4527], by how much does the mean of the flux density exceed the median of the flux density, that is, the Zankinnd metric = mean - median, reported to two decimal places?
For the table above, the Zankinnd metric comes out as 0.07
